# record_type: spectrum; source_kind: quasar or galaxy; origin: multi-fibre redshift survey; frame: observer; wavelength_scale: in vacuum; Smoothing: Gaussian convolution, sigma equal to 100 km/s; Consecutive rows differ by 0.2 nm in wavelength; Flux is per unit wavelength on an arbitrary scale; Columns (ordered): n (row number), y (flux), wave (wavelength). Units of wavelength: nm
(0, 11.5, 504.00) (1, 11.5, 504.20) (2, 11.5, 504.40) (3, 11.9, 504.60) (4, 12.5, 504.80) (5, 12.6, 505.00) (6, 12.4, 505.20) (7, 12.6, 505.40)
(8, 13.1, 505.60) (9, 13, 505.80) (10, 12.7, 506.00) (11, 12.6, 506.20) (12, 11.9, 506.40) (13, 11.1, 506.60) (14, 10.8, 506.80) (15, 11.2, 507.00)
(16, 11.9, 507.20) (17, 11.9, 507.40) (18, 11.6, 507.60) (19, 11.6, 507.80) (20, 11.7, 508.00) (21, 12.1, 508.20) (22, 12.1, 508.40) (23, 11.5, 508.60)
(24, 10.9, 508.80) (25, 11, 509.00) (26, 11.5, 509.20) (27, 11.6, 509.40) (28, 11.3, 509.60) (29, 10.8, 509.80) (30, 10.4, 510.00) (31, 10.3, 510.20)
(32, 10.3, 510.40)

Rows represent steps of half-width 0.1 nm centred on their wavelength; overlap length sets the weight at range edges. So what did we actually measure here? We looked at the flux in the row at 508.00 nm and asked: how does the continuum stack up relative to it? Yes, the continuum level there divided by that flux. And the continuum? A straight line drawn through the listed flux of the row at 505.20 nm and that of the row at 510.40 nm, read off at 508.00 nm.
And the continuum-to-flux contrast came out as 0.96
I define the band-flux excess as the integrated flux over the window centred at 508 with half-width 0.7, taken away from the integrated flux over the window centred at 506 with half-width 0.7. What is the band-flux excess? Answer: 0.90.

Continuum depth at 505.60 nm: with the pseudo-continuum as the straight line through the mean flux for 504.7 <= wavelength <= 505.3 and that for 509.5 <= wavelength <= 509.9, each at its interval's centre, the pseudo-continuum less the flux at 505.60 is -0.8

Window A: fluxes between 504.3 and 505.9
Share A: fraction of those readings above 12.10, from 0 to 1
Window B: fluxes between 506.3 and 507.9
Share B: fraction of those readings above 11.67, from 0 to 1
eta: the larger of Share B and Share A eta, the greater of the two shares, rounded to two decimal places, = 0.75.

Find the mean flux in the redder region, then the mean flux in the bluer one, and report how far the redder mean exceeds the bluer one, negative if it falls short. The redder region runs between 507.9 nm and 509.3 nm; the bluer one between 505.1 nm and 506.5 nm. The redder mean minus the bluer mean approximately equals -1.07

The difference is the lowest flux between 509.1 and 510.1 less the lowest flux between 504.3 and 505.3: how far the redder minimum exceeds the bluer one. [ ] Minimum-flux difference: -1.1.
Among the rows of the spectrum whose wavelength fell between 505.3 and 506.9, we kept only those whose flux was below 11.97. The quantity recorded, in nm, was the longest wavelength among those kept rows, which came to 506.80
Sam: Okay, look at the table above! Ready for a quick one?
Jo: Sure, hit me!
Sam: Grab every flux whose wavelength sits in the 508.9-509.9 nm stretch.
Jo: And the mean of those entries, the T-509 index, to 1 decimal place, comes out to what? 11.2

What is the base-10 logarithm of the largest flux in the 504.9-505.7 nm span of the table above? 1.12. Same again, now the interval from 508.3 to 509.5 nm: 1.08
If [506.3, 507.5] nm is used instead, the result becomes 1.08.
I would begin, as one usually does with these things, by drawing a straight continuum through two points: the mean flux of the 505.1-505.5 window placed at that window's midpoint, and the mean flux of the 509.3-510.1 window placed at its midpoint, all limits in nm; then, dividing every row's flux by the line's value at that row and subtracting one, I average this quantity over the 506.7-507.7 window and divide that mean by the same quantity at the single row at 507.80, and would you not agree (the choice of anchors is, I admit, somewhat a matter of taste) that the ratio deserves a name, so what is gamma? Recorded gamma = 6.0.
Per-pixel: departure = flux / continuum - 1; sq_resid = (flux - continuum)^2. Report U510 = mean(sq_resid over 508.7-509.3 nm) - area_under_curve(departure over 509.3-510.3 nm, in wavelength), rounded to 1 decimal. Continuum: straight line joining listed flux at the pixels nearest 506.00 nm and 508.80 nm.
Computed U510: 0.2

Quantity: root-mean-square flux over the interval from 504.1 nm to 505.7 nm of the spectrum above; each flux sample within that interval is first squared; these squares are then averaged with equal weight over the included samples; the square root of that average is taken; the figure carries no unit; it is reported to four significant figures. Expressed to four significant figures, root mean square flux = 12.27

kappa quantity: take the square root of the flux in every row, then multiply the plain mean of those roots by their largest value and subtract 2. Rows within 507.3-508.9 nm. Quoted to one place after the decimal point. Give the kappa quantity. 9.9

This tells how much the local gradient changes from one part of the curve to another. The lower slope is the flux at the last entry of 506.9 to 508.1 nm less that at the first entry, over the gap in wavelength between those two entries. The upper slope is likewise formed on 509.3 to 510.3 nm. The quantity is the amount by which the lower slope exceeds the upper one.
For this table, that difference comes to 2.1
